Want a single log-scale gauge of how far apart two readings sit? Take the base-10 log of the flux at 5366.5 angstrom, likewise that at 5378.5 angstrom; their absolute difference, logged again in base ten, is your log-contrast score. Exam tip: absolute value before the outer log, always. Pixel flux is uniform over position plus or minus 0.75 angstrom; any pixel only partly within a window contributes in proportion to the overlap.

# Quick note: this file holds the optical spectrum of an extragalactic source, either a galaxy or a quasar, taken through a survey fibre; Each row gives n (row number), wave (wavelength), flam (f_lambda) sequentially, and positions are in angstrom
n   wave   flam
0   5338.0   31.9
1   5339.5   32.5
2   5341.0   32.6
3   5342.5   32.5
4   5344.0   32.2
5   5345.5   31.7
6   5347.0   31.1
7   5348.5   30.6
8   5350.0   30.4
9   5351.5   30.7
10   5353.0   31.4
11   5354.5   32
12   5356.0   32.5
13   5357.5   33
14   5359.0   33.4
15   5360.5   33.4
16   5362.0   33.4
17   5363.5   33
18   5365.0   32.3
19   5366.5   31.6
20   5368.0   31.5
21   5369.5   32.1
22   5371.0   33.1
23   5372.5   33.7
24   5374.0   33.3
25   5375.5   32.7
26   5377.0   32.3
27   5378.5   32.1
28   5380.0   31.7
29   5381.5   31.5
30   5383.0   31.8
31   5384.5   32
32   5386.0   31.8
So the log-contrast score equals -2.17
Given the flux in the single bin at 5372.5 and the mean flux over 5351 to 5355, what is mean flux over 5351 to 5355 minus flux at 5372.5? -2.3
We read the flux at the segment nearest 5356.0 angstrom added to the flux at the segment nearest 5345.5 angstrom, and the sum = 64.2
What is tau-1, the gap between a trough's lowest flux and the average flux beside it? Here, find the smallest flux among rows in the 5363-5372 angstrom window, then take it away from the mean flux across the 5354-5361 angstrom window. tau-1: 1.4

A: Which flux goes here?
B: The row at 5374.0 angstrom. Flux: 33.3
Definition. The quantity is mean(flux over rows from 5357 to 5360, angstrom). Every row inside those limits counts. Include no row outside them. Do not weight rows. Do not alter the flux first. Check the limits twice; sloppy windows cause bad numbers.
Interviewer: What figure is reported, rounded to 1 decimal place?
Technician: 33.2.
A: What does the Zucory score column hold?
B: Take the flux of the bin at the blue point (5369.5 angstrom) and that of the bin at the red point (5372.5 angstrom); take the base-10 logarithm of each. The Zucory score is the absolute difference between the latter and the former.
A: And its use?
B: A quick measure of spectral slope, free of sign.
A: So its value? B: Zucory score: 0.021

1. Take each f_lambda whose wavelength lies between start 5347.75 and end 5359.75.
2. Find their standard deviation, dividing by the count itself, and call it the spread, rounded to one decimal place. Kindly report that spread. 1.1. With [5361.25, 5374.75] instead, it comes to 0.8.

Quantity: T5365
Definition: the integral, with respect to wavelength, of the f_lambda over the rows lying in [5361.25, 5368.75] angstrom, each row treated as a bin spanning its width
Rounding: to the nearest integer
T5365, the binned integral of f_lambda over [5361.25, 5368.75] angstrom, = 243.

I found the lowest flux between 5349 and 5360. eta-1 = 30.4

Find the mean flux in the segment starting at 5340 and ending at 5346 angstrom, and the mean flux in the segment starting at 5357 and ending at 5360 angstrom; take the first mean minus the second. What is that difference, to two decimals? -0.95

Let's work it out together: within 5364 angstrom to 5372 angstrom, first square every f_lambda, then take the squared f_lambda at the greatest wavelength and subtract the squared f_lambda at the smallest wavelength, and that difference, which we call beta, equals 52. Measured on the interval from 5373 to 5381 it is -104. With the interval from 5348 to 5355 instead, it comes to 88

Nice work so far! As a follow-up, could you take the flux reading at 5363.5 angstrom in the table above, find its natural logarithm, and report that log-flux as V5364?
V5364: 3.50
